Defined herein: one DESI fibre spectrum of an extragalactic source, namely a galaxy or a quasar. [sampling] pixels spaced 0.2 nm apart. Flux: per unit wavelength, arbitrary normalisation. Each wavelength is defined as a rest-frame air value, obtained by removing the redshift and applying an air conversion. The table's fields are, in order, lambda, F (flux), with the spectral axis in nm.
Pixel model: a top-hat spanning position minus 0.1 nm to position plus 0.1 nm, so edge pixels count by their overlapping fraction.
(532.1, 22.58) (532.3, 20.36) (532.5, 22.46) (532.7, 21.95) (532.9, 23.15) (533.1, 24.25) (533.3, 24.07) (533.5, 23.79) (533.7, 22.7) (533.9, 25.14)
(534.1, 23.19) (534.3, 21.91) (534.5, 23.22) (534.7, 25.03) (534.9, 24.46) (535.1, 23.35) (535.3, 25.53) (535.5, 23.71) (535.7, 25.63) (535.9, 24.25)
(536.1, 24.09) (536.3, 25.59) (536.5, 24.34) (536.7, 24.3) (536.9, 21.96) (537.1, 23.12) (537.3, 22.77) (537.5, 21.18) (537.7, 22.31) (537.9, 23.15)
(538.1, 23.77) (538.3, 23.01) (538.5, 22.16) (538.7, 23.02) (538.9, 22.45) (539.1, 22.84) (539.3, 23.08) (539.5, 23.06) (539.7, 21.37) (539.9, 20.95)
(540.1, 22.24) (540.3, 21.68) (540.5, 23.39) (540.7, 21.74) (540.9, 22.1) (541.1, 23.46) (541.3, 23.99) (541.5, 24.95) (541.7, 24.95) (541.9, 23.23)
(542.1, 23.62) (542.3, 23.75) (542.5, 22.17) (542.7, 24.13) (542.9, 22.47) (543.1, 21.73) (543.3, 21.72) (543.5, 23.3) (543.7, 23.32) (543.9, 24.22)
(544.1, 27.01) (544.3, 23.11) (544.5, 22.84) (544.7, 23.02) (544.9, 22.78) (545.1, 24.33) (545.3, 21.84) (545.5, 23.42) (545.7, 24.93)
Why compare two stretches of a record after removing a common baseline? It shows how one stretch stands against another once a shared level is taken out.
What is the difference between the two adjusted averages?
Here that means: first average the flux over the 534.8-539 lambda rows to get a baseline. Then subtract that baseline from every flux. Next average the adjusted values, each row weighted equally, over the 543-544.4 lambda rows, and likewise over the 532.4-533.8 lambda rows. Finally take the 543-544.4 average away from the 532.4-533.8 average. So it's -0.3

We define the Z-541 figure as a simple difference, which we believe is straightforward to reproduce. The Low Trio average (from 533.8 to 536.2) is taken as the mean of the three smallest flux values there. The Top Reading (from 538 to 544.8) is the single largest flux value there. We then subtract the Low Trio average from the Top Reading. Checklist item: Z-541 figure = 4.2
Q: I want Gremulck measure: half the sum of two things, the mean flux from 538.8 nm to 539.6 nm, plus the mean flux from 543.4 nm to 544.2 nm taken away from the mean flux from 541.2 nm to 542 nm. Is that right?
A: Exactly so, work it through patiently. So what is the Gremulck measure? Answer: 11.3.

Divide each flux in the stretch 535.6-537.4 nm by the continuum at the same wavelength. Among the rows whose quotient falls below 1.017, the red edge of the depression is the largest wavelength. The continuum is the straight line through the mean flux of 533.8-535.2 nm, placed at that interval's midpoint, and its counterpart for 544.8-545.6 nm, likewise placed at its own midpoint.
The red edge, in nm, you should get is 537.3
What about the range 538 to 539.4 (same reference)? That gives 539.3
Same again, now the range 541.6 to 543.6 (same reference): 543.5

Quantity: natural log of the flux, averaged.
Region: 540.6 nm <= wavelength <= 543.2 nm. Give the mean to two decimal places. 3.15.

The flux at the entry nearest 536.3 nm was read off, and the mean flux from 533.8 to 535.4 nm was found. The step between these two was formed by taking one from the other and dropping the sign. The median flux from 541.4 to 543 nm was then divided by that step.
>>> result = 15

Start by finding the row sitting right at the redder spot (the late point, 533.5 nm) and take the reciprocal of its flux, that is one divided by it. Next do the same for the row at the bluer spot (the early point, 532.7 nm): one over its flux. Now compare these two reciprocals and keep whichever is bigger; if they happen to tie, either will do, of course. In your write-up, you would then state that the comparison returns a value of 0.0456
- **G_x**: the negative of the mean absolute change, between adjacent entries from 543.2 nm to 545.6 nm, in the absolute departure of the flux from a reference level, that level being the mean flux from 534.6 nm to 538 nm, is -1.02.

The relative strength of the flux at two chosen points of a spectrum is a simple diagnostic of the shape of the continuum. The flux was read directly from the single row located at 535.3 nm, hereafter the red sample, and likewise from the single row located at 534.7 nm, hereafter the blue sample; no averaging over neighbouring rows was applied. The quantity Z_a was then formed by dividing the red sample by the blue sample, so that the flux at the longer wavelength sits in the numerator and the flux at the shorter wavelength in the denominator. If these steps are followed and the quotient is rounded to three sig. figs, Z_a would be 1.02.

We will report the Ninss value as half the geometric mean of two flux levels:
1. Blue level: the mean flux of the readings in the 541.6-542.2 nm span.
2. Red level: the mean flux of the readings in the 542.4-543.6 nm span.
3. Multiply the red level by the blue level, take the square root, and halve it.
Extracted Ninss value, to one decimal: 11.6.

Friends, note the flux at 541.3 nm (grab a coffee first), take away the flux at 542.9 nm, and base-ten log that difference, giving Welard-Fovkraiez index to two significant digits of 0.18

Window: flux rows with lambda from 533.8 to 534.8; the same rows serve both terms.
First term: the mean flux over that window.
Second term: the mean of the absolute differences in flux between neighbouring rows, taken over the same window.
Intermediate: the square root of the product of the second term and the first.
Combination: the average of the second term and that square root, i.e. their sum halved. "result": 3.9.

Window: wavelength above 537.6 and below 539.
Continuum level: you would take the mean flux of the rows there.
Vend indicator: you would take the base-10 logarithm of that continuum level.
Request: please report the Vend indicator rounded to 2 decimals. 1.36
